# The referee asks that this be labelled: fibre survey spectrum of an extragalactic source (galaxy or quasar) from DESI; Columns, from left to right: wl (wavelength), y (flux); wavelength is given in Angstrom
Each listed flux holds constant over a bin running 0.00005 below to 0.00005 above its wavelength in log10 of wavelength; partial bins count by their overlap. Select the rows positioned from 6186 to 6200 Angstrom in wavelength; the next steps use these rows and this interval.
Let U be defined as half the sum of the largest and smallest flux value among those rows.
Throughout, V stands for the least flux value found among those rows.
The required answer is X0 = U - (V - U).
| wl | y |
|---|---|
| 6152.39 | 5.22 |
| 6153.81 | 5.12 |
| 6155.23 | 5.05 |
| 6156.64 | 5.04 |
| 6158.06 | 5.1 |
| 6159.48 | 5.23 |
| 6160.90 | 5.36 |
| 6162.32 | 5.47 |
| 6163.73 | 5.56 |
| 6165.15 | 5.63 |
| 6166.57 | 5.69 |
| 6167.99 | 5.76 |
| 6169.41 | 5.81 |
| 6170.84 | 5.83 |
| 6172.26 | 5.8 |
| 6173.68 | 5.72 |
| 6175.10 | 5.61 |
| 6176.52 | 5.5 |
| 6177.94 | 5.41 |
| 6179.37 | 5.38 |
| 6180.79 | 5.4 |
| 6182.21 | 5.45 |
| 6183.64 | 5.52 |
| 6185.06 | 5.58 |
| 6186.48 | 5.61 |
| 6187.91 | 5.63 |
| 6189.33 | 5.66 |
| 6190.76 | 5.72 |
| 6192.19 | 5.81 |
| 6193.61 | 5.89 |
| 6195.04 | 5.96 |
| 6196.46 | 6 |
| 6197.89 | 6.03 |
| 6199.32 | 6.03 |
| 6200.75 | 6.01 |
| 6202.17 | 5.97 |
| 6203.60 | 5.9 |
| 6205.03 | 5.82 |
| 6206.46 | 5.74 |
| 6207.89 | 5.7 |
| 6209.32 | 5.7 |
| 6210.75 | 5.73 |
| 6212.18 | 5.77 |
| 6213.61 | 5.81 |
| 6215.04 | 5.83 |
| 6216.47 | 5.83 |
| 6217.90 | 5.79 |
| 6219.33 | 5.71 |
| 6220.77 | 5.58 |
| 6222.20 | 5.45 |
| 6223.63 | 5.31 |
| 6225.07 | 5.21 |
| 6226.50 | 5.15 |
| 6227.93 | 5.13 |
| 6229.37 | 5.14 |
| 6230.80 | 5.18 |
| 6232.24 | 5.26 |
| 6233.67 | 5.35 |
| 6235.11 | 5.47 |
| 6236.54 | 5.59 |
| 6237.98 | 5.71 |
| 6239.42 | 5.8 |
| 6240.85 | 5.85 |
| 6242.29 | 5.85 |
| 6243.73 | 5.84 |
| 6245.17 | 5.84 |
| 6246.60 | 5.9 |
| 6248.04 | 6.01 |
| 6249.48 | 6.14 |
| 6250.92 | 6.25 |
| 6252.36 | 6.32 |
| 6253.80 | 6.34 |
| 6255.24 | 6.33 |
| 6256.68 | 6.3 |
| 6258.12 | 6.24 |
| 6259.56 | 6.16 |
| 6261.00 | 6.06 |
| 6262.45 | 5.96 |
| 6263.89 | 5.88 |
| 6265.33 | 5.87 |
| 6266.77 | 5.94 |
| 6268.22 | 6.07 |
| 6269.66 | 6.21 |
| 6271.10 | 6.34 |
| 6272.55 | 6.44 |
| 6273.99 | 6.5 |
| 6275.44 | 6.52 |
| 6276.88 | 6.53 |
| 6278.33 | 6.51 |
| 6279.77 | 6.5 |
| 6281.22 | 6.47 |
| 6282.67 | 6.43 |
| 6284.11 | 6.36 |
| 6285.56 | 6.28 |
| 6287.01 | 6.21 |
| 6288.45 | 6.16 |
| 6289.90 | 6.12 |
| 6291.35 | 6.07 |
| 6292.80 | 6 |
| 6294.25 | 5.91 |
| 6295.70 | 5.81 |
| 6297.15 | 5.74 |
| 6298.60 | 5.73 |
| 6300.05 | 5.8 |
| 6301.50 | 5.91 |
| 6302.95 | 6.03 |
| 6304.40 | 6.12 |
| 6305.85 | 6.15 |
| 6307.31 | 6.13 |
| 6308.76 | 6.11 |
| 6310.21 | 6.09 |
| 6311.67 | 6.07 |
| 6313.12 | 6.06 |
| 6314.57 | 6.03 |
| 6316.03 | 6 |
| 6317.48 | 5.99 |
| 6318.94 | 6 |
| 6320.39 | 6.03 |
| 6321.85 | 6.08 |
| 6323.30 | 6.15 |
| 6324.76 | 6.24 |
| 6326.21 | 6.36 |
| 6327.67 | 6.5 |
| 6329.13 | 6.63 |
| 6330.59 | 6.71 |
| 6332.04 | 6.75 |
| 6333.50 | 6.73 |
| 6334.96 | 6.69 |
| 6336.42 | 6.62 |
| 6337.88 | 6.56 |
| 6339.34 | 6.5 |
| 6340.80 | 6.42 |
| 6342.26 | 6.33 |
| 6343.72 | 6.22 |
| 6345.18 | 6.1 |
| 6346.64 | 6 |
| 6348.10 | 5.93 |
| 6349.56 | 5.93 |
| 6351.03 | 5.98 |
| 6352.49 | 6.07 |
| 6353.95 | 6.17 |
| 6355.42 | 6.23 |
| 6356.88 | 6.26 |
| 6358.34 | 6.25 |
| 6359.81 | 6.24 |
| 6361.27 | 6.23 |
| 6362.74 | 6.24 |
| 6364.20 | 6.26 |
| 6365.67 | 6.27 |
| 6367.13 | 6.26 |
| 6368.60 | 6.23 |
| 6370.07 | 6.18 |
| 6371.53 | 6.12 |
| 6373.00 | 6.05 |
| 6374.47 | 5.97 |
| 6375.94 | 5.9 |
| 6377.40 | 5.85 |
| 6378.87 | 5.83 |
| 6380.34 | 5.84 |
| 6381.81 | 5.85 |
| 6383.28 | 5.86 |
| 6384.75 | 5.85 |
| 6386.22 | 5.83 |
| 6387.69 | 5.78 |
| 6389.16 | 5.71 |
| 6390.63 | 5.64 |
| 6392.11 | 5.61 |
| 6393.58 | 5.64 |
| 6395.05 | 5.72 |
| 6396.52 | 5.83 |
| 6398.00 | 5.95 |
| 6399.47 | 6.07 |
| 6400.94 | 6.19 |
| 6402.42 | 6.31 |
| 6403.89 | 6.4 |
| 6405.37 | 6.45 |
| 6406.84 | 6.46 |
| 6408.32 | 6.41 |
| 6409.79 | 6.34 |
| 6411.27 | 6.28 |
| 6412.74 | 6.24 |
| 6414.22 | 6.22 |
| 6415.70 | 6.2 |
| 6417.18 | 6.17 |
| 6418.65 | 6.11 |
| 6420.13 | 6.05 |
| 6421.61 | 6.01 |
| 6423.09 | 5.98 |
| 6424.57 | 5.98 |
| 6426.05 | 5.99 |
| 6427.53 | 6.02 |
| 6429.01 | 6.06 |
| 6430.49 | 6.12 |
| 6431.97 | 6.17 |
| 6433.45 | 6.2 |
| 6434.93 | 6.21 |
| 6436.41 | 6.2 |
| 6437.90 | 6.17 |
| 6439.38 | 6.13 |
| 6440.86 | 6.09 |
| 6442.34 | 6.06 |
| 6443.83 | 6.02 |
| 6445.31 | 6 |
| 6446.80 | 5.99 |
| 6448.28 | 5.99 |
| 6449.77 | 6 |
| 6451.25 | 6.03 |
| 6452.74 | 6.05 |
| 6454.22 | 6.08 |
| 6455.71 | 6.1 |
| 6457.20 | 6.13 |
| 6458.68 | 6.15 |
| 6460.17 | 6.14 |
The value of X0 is 6.03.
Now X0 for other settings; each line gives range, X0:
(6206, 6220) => 5.83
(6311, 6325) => 6.24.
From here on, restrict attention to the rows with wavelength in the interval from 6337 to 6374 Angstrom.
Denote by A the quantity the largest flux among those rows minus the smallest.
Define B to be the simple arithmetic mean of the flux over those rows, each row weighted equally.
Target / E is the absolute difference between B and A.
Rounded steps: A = 0.63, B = 6.2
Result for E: 5.6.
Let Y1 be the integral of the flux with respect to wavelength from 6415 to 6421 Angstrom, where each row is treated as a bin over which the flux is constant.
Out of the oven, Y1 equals 36.8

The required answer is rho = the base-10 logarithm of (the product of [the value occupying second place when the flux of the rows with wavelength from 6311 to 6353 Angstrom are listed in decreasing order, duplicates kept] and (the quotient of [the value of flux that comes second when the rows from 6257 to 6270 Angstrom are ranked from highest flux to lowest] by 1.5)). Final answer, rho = 1.445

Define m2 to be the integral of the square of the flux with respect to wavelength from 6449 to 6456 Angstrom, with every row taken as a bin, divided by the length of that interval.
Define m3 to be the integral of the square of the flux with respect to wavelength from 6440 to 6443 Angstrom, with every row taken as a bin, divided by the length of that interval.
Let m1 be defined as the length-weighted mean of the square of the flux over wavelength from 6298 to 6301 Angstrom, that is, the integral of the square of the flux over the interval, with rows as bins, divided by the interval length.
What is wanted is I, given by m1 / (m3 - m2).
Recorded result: 77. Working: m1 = 33.4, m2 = 37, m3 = 37.0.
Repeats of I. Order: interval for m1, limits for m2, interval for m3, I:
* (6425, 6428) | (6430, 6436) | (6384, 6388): -8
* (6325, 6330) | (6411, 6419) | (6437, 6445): -30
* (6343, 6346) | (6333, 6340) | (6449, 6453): -5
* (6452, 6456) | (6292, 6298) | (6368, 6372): 10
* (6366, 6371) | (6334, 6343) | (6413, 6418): -9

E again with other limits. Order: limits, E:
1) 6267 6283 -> 6.0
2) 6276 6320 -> 5.3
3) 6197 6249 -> 4.8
